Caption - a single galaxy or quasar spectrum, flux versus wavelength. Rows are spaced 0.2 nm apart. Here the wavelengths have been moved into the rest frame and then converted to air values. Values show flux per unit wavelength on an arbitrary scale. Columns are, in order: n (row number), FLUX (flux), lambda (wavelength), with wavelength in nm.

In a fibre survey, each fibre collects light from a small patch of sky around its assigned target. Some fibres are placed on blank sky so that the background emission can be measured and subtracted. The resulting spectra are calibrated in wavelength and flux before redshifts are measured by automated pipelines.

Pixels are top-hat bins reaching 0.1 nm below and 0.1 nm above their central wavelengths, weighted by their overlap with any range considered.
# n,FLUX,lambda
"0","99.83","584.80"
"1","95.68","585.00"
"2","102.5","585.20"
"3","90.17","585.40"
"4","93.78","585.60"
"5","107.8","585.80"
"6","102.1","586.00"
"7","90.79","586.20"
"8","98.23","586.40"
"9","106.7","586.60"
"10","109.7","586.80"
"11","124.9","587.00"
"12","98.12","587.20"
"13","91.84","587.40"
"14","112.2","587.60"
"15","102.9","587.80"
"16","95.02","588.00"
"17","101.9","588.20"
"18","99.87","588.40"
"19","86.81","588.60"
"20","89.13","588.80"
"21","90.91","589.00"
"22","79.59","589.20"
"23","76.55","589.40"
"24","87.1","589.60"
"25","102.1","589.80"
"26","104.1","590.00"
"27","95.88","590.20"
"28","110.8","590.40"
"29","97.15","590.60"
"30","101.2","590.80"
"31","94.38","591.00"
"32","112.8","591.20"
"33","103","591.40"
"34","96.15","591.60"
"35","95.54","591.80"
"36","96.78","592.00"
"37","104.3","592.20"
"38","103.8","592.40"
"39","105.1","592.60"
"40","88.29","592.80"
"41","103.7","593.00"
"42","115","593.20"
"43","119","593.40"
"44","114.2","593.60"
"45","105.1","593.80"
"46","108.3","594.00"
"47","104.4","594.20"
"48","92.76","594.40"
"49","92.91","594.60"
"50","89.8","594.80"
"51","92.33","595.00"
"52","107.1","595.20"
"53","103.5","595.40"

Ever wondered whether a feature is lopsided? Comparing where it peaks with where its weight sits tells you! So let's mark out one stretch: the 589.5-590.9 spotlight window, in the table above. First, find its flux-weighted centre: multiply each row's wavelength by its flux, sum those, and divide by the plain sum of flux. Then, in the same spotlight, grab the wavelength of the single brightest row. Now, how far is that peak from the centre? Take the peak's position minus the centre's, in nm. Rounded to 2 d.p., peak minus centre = 0.19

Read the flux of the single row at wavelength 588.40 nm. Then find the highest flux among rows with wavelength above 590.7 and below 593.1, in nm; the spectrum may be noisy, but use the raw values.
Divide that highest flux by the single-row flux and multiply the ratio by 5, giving 5.6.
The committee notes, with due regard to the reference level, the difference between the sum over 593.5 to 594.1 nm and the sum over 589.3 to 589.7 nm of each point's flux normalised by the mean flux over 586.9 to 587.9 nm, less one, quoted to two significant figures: 0.55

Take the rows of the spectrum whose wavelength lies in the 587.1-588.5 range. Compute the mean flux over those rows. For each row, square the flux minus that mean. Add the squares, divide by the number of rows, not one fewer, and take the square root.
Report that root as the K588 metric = 6.0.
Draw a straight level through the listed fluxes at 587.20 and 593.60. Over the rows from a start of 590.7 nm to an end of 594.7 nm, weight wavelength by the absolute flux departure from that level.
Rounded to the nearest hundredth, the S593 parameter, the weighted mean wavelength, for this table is 592.90 nm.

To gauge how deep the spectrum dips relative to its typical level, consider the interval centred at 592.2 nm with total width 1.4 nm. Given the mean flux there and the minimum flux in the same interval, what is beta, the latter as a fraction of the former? 0.896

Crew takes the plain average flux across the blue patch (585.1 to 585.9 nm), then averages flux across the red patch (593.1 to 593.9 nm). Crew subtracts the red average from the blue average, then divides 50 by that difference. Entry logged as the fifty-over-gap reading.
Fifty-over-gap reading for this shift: -3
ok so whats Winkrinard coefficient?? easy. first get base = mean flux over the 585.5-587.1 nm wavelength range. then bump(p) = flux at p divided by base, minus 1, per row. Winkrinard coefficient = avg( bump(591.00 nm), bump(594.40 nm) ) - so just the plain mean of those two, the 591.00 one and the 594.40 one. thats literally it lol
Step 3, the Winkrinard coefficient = -0.10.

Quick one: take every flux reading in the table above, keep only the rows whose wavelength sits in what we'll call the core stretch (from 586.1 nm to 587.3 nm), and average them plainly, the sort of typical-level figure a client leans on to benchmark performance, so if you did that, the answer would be 105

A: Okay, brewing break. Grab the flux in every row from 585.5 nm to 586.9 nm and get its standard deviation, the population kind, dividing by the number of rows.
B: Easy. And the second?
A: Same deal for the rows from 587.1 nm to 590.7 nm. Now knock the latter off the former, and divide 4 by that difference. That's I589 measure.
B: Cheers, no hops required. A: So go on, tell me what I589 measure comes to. -1.5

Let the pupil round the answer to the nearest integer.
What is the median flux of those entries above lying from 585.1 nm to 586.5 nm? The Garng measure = 98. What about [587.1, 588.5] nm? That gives 100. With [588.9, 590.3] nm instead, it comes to 91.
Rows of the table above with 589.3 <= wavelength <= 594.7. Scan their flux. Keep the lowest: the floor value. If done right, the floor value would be 76.55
